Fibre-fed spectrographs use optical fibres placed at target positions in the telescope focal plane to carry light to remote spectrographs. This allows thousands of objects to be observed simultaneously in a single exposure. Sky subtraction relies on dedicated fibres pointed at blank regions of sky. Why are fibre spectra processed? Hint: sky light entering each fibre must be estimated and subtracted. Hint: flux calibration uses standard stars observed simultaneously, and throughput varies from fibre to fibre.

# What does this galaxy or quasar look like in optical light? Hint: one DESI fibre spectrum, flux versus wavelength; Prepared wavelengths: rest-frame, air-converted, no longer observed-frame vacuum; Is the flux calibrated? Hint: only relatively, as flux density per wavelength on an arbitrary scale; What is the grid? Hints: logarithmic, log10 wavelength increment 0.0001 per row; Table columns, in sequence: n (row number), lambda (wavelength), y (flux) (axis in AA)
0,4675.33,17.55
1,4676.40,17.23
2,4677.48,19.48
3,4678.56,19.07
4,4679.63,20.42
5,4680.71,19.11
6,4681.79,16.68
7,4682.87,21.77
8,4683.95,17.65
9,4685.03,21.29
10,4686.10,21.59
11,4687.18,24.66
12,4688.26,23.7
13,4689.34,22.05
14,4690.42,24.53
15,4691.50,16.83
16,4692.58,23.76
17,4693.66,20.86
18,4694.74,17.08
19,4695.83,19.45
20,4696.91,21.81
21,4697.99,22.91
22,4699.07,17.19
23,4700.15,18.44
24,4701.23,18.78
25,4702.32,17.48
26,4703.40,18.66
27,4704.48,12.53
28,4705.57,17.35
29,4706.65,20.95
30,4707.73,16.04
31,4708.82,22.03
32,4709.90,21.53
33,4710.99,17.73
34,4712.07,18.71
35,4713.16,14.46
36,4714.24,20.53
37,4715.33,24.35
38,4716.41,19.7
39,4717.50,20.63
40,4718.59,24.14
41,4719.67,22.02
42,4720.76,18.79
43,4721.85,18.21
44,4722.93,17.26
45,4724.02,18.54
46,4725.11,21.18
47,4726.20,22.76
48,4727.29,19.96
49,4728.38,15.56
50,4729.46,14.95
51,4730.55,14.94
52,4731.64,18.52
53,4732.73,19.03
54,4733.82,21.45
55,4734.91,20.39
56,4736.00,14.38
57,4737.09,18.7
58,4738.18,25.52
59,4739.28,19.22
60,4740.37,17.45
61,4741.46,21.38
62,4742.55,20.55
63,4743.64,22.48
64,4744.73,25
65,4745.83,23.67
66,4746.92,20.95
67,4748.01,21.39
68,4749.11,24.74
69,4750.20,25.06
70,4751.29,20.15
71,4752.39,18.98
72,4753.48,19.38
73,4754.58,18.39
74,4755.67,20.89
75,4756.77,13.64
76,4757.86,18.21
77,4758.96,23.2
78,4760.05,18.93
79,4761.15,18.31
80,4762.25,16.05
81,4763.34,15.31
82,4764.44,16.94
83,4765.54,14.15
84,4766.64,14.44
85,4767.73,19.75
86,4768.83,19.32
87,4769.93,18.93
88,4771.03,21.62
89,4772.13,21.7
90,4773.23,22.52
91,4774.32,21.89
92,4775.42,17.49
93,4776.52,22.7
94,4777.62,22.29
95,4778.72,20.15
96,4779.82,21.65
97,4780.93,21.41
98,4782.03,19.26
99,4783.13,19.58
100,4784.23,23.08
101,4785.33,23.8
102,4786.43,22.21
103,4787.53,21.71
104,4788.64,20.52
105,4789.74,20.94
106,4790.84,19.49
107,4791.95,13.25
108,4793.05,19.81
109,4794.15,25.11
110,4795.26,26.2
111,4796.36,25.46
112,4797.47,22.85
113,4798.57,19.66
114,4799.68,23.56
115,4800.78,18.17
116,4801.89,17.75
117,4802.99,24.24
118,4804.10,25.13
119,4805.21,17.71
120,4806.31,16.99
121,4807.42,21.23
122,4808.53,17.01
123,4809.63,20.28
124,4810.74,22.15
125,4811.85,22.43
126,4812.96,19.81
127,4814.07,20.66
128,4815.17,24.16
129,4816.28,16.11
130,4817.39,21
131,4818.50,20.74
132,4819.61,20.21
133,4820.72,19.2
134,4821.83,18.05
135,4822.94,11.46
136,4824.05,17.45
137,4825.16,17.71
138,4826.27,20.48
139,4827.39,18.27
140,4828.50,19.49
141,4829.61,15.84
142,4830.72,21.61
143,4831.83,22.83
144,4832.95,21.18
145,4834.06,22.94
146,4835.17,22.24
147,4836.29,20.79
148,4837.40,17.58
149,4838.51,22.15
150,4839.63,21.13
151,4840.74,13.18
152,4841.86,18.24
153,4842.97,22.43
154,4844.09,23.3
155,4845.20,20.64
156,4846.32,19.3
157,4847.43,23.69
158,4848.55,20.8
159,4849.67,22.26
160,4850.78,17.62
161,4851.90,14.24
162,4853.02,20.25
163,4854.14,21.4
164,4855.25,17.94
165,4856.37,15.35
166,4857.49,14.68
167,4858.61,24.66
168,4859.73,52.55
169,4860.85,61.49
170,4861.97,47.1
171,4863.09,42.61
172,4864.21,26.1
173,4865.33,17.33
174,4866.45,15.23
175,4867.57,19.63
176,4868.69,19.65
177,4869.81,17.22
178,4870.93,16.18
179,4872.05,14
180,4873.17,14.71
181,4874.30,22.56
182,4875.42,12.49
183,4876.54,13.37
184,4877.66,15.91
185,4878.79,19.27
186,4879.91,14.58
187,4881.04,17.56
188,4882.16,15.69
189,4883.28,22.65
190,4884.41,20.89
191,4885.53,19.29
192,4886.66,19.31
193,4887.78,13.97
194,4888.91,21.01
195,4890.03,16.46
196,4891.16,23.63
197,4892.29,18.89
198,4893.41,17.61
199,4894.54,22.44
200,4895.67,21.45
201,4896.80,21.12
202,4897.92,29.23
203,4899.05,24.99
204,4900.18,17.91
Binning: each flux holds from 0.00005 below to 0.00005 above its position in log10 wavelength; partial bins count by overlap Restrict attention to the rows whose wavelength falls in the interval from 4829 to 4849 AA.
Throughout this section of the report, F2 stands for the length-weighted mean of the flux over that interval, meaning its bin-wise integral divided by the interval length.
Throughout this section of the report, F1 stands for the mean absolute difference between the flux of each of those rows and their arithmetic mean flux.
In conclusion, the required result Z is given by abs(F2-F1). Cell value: 18.5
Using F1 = 2.1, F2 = 20.5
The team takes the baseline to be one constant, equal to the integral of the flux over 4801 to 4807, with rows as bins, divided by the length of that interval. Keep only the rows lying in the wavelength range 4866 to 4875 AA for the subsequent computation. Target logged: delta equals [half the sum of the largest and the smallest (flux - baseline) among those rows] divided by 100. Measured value -0.020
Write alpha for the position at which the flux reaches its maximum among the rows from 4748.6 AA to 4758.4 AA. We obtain 4750.20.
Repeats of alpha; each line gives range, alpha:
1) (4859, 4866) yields 4860.85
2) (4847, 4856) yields 4847.43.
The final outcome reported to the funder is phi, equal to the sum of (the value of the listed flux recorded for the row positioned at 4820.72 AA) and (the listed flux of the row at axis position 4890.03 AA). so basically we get 35.7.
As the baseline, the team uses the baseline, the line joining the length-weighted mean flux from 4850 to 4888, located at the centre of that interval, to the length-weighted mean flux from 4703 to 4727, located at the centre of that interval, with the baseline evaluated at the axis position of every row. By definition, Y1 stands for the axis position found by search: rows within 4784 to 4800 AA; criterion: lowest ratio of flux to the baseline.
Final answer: 4791.95 AA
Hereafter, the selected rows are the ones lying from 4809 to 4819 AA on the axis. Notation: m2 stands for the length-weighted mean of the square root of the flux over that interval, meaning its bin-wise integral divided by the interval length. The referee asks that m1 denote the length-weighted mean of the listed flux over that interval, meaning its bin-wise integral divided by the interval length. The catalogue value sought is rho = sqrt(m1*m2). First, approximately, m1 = 21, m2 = 4.6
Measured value 9.7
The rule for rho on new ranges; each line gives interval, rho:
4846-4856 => 9.3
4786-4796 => 9.8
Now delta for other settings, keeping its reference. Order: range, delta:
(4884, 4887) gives -0.002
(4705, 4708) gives -0.018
